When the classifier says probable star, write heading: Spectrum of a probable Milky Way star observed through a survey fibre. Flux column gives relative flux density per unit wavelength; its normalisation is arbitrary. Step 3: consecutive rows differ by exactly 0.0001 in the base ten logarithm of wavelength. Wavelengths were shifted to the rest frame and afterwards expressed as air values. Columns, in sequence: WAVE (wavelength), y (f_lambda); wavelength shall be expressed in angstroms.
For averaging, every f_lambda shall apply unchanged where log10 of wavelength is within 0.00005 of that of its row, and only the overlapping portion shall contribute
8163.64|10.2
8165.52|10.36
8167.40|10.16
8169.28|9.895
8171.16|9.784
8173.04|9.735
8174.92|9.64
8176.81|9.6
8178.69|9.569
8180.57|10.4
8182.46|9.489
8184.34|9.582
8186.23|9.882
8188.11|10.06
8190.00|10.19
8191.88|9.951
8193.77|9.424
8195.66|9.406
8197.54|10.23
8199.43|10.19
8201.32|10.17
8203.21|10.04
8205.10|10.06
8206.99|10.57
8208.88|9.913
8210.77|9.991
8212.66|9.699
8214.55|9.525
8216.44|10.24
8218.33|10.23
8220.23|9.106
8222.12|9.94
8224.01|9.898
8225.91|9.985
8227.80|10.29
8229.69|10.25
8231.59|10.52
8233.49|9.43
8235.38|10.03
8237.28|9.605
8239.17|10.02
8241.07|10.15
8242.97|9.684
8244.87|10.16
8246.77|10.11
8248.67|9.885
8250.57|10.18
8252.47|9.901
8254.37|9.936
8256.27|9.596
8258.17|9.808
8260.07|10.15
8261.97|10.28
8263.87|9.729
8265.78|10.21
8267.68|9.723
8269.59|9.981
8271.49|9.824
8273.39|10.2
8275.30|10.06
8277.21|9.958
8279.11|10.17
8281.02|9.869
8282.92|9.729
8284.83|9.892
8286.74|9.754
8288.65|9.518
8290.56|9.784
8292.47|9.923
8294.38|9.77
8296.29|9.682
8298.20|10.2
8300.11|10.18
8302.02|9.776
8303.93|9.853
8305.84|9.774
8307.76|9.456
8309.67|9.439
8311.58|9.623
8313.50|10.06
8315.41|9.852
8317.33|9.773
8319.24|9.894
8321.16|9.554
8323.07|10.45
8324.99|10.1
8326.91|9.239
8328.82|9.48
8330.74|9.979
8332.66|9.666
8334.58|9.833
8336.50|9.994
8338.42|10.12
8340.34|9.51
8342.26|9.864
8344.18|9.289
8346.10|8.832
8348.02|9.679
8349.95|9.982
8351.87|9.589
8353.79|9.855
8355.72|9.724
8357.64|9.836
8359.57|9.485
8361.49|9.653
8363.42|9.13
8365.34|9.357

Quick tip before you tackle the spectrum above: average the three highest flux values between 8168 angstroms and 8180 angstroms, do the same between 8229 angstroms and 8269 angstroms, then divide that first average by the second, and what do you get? 0.95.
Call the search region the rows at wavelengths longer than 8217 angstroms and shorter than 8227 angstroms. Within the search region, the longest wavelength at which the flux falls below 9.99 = 8225.91 angstroms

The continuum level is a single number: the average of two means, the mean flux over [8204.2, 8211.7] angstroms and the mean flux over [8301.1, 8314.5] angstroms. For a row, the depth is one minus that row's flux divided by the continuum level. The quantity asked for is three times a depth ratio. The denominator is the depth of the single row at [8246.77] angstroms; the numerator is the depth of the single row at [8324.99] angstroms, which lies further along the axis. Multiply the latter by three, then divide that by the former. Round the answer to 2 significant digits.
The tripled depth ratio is 2.8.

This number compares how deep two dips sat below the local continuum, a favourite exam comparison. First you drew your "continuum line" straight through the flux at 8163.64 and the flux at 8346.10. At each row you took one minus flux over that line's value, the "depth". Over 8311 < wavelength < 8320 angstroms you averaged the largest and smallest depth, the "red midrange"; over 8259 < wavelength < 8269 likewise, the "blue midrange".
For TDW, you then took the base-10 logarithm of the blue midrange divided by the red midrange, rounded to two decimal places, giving -0.16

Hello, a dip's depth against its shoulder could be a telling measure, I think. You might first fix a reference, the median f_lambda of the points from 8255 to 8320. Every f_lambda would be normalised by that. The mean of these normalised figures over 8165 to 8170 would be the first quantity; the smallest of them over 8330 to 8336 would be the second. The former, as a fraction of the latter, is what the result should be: 1.05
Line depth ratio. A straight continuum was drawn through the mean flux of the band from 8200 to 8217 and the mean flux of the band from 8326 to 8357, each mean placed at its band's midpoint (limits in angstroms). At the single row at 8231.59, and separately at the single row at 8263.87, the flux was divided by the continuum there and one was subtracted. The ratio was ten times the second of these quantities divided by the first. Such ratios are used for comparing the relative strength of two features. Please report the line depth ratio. -3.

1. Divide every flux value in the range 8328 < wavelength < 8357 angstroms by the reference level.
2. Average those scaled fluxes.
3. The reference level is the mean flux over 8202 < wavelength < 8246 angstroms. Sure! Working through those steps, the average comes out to 0.97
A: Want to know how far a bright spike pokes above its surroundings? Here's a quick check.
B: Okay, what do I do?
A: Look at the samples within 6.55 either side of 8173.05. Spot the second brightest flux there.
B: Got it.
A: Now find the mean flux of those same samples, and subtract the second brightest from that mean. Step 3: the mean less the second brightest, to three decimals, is -0.126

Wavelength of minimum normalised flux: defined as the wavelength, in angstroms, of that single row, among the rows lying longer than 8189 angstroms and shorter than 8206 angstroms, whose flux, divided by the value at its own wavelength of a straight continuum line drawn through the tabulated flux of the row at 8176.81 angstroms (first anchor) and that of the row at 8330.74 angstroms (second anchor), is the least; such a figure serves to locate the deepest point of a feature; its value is 8195.66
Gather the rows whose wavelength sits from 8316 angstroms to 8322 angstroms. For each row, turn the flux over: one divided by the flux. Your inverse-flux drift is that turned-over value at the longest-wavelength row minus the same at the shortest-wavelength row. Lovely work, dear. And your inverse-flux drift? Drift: 0.0023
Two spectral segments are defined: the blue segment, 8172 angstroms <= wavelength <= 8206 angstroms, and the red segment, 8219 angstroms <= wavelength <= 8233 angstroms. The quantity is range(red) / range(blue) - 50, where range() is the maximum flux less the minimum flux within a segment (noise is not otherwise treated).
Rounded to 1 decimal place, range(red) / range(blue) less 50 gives -48.6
